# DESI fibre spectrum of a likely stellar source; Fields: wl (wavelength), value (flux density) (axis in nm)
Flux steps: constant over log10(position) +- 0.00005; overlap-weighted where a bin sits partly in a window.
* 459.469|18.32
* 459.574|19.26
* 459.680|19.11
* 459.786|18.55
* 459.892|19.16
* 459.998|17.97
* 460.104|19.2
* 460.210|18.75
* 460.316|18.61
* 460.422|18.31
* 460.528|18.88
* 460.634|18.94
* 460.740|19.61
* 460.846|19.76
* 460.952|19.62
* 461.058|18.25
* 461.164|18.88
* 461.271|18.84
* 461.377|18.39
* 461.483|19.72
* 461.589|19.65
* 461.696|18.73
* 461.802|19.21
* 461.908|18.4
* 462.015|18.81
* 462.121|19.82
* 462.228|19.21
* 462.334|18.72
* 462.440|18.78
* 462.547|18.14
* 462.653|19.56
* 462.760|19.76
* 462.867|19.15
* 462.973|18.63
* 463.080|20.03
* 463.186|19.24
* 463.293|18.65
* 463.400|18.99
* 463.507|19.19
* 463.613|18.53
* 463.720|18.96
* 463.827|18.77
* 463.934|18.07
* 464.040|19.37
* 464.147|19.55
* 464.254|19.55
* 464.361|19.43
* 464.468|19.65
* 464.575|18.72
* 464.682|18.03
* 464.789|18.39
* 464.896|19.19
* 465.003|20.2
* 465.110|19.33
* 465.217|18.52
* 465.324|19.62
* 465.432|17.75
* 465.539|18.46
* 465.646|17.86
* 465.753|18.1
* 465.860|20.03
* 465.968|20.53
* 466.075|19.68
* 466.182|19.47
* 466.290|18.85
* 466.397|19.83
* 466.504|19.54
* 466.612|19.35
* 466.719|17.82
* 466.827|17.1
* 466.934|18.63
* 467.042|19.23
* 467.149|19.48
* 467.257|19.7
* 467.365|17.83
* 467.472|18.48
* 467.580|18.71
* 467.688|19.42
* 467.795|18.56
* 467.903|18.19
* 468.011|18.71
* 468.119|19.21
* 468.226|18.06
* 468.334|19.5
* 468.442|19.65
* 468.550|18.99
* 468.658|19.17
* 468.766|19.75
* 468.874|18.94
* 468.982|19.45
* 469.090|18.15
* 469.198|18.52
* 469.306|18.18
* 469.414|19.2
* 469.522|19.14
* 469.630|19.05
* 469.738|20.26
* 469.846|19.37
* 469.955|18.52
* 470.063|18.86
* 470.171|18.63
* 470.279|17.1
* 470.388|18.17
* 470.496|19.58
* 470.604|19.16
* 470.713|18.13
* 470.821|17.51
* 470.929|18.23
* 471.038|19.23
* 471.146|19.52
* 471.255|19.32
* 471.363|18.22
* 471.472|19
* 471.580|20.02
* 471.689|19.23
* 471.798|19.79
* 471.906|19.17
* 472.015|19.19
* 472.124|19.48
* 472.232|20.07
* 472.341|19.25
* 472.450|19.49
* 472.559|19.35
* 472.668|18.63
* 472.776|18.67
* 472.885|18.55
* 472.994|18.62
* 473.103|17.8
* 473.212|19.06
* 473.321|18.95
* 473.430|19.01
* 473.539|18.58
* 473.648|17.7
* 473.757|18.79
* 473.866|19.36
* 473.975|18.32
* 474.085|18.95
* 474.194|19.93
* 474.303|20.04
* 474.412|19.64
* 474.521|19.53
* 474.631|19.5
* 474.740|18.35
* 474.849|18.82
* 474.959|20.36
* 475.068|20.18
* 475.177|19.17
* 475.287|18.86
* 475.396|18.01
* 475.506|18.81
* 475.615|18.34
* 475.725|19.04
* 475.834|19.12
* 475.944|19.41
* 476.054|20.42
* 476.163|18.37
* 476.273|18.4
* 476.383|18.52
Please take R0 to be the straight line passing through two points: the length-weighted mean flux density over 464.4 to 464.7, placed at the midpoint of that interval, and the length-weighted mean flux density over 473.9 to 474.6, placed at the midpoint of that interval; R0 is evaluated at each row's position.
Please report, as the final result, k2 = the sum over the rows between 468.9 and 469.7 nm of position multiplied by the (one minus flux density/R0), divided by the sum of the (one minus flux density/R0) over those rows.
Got 469.25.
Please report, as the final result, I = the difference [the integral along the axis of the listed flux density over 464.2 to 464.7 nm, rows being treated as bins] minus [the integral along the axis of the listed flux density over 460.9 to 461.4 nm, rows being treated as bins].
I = 0.16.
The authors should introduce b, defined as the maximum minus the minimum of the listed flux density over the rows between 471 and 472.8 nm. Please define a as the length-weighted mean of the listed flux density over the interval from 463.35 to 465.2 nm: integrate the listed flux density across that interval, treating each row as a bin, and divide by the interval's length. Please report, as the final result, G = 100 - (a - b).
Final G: 82.8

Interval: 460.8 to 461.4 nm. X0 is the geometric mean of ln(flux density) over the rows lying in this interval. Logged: 2.94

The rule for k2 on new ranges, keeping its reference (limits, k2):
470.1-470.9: 470.50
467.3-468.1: 467.63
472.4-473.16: 472.96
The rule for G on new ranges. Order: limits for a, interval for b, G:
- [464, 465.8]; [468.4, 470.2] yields 83.2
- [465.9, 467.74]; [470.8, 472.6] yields 83.5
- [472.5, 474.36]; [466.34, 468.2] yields 83.9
